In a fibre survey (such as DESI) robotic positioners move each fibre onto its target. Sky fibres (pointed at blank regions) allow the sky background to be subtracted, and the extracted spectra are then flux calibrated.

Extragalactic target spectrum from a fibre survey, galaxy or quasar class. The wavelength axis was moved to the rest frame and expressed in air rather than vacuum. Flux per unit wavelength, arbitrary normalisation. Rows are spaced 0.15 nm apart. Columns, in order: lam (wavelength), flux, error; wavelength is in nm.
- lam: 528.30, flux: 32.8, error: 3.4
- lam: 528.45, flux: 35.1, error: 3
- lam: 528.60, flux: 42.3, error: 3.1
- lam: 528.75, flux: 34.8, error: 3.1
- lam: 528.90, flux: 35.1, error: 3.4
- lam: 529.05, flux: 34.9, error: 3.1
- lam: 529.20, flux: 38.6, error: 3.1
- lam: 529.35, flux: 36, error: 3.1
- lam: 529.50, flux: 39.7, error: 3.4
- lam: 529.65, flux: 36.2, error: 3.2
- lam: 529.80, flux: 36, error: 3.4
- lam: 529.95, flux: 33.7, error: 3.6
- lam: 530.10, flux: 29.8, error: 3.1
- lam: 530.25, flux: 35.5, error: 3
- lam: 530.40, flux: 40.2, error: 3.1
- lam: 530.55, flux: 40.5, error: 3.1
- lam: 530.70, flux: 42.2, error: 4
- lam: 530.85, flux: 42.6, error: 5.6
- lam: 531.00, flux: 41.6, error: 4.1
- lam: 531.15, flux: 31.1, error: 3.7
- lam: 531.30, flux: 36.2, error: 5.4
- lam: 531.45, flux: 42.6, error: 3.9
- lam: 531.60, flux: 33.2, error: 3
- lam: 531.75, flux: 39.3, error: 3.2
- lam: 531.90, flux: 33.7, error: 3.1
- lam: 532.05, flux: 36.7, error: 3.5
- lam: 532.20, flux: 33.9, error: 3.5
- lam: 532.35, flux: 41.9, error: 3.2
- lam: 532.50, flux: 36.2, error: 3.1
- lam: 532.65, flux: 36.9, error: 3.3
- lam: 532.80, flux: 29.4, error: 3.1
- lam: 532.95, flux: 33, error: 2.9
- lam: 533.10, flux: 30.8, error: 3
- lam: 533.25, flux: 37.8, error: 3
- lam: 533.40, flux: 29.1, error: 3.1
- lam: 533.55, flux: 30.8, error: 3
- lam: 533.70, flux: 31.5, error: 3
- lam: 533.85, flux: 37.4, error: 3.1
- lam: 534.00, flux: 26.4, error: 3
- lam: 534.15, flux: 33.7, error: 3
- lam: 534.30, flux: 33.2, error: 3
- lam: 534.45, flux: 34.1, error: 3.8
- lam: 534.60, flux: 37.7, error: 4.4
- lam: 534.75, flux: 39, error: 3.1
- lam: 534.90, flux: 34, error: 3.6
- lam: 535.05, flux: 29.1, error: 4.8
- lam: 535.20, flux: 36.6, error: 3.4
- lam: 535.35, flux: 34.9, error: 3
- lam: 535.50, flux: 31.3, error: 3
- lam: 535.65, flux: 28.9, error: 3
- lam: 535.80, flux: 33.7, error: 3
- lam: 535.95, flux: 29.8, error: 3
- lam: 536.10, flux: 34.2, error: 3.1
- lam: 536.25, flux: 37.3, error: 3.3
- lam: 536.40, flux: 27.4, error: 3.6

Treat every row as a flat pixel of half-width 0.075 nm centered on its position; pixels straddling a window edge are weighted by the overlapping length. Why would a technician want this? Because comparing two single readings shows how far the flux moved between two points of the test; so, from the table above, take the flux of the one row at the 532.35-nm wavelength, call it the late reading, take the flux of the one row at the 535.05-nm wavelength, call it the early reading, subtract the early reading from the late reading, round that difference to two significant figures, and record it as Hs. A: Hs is 13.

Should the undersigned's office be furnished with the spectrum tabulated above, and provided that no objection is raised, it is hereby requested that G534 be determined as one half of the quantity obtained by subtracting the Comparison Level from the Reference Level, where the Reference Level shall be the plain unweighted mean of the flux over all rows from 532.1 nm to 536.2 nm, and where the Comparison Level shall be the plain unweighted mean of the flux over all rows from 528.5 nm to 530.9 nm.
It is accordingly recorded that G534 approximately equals -1.9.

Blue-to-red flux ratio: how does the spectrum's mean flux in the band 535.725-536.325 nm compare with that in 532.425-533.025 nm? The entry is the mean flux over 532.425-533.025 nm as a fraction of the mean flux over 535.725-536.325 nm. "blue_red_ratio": 1.00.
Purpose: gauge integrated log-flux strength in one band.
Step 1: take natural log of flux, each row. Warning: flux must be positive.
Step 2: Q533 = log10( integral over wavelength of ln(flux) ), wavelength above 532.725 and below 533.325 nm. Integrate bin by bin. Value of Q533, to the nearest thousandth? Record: 0.320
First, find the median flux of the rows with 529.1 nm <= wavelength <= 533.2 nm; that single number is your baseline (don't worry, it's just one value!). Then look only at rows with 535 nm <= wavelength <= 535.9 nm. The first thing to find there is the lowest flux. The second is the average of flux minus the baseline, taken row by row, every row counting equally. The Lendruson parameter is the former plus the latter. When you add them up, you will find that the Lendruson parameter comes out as 25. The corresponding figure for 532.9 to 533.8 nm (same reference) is 25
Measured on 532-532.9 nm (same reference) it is 29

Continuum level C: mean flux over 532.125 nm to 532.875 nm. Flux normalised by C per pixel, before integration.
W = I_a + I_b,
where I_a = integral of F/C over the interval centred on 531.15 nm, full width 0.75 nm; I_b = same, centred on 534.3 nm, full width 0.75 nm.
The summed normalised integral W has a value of 1.51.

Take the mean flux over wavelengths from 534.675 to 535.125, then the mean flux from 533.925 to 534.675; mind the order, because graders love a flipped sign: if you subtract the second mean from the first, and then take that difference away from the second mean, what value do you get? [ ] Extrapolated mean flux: 32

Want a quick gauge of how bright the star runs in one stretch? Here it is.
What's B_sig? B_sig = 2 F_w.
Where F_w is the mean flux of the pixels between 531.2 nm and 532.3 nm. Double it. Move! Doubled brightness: 73.0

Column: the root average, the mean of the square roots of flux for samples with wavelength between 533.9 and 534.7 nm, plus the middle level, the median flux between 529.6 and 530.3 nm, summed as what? 41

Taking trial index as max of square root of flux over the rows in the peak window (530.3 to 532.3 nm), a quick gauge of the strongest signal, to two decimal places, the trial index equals 6.53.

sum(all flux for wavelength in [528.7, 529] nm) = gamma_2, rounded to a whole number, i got 70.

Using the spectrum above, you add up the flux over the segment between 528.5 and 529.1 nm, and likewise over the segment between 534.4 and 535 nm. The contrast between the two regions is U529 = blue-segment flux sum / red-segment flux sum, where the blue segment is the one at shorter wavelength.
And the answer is 1.02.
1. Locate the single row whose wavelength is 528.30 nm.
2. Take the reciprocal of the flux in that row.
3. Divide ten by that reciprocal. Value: 328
